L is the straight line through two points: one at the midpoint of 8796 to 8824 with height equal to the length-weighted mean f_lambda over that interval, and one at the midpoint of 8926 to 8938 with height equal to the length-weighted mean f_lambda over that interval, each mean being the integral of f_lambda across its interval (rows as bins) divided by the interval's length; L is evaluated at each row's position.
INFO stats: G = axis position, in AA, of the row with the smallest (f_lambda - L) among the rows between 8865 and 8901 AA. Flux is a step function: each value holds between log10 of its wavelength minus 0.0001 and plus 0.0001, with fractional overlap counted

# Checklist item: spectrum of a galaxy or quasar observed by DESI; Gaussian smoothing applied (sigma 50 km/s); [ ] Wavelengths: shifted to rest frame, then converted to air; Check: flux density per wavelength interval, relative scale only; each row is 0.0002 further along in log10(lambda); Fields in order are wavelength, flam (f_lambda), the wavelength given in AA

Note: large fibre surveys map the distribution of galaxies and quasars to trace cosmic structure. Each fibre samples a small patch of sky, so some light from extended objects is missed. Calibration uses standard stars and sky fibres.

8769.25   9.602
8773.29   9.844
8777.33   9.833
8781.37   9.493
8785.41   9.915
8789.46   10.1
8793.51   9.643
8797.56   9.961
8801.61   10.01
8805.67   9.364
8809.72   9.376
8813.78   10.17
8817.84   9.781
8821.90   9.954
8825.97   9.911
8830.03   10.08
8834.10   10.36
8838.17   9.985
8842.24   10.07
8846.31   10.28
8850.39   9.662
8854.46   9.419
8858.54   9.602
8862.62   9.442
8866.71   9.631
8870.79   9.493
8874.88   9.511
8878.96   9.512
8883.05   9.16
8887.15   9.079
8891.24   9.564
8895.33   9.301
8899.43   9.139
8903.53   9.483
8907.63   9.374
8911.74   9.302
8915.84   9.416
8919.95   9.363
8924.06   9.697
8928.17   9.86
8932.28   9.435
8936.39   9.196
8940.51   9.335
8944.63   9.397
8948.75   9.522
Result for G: 8887.15 AA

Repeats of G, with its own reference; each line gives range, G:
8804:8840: 8805.67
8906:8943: 8936.39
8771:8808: 8805.67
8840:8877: 8854.46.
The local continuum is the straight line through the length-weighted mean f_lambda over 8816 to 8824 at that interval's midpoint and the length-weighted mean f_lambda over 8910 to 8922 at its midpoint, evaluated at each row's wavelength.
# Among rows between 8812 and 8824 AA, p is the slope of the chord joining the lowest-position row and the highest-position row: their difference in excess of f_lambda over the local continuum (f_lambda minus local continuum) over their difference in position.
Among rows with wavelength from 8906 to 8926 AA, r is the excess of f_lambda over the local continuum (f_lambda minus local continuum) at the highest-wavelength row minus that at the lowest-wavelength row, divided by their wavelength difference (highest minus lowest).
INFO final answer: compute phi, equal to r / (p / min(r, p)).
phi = 0.025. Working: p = -0.021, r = 0.025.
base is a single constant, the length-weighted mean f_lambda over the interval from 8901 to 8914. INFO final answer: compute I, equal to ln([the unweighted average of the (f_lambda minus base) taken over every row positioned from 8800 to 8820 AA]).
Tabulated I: -1.0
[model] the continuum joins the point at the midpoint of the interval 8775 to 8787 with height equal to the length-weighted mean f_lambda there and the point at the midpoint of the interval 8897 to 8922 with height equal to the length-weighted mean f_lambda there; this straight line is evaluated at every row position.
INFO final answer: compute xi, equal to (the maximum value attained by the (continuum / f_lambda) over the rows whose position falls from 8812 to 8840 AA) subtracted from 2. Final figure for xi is 1.02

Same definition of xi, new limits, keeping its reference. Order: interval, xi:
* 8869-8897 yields 0.96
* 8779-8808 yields 0.97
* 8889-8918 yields 0.97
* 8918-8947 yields 0.99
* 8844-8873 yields 0.99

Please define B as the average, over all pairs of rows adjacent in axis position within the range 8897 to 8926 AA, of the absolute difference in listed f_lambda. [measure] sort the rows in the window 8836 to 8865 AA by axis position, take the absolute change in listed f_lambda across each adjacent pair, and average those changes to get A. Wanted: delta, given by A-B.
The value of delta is 0.079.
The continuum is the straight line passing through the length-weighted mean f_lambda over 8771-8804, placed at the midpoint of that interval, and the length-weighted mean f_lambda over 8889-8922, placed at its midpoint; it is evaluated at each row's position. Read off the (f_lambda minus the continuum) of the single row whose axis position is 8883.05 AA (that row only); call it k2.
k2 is -0.3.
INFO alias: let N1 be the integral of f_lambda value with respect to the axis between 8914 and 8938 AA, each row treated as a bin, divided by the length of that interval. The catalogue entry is 9.5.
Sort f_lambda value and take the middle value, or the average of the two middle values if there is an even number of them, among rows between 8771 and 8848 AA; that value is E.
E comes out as 9.95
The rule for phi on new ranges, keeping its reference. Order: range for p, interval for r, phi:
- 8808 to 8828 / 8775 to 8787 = 0.006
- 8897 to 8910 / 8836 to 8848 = 0.041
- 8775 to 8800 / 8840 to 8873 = 0.019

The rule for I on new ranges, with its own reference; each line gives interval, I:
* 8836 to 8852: -0.5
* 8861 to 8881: -2.0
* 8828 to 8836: -0.2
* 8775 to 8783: -1.3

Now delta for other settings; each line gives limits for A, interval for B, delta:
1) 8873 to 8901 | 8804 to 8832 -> -0.039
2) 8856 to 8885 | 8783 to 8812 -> -0.135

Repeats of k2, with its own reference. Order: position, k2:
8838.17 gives 0.3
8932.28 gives 0.2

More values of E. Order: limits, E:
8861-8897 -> 9.49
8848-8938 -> 9.44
